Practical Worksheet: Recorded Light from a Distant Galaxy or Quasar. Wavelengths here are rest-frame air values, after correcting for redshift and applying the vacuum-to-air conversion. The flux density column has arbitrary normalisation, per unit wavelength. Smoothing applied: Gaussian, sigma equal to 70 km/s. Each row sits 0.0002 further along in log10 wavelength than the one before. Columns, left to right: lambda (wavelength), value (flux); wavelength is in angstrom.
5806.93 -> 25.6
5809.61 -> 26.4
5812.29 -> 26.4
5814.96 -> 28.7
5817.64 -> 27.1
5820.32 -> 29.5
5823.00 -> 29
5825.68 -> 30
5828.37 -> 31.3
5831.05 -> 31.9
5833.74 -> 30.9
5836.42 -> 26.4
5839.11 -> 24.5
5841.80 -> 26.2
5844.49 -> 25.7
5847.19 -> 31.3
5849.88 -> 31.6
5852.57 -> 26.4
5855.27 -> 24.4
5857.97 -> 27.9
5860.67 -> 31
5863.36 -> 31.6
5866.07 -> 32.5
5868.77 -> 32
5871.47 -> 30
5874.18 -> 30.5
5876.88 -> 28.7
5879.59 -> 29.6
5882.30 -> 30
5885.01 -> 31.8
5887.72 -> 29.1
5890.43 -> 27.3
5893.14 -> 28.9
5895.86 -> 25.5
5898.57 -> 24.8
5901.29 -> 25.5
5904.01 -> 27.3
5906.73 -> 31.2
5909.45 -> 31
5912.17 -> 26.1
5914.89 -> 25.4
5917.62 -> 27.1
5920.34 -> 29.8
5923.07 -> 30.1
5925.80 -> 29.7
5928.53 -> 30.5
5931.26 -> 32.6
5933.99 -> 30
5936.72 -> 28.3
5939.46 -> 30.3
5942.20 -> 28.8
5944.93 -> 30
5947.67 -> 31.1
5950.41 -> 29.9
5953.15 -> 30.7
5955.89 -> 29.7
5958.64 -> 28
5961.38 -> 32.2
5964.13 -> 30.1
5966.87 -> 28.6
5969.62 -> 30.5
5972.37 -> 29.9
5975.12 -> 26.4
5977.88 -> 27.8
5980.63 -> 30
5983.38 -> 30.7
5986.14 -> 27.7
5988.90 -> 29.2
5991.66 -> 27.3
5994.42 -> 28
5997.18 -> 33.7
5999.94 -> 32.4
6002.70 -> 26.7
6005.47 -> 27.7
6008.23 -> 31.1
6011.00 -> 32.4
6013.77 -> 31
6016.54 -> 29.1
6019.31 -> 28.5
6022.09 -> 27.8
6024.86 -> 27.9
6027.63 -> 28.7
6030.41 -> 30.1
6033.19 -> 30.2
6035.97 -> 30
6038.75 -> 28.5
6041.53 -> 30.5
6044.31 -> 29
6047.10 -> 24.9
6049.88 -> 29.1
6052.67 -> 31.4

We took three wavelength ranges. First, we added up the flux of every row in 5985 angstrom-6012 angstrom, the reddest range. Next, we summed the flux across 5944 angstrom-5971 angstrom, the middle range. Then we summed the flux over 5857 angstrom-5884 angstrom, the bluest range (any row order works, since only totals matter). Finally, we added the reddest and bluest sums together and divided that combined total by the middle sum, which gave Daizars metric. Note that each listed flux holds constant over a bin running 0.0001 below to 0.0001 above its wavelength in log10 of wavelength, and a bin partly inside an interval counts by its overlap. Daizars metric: 1.99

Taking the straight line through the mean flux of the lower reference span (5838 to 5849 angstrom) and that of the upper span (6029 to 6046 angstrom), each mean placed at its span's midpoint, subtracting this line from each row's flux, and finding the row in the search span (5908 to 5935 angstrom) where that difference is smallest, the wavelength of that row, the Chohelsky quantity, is 5914.89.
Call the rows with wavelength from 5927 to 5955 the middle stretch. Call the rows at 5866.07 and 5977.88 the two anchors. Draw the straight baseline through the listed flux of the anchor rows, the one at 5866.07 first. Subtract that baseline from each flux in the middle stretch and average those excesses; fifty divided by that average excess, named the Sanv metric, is 58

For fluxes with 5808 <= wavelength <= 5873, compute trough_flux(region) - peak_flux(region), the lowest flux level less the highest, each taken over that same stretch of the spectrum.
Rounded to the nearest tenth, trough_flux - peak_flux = -8.1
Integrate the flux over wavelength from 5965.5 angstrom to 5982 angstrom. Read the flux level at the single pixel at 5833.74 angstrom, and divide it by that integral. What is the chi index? 0.06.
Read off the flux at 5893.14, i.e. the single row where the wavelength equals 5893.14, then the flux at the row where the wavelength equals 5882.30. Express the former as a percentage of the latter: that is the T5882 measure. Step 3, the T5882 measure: 96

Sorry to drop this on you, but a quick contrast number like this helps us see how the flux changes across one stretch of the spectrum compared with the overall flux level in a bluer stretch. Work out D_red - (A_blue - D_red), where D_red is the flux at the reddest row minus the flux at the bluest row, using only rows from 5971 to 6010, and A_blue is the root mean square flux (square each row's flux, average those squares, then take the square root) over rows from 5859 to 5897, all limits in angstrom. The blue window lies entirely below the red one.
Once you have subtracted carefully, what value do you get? -28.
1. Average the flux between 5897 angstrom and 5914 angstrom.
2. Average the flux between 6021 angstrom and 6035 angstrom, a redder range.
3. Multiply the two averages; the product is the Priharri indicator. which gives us 800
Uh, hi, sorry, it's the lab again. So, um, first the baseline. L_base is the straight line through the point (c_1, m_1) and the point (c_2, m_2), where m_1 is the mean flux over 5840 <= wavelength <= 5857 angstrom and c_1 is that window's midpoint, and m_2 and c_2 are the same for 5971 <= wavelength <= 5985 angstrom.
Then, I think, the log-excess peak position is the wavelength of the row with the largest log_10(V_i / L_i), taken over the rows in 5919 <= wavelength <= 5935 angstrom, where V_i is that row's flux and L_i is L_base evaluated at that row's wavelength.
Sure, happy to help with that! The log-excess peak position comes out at 5931.26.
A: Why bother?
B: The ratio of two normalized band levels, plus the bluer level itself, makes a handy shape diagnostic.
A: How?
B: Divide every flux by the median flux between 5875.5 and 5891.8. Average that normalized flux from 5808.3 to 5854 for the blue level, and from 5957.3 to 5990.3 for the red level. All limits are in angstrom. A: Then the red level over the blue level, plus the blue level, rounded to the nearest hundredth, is 2.00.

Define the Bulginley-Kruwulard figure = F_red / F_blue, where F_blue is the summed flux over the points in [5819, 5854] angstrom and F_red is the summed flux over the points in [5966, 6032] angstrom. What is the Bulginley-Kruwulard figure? 1.9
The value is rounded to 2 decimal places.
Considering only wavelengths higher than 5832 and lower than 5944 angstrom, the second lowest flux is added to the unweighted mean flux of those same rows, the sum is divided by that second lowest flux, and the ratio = 2.18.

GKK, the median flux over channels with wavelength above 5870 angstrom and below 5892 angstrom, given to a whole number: 30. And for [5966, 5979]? 29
